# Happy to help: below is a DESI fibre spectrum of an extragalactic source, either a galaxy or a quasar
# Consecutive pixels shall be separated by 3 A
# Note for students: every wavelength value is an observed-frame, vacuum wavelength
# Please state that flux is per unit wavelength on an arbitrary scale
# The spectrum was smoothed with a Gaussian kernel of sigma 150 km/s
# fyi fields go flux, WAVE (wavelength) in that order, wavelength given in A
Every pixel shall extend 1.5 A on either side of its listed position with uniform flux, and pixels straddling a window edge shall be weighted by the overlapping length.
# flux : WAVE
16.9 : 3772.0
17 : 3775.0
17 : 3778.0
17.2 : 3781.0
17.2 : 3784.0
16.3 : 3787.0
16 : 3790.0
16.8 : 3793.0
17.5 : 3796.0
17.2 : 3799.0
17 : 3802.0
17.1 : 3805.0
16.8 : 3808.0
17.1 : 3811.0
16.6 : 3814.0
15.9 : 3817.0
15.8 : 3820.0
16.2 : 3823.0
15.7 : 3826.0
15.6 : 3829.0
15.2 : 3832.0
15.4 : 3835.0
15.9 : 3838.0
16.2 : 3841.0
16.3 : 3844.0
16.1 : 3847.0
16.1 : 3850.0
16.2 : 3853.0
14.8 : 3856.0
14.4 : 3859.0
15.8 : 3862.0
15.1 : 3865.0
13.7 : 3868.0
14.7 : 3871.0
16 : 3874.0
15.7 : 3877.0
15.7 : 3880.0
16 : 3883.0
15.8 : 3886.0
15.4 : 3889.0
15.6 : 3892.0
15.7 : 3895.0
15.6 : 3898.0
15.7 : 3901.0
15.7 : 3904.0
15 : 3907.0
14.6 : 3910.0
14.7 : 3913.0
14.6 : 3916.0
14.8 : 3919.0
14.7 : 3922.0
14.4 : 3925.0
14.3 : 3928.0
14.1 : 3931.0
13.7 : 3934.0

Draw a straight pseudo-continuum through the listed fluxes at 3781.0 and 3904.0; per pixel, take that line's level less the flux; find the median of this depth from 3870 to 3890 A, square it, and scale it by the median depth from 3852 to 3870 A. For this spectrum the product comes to 0.11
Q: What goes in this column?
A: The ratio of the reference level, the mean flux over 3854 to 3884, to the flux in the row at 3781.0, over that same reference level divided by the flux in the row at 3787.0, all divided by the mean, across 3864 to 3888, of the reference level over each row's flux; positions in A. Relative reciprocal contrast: 0.95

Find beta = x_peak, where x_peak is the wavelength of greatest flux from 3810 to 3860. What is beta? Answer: 3811.0 A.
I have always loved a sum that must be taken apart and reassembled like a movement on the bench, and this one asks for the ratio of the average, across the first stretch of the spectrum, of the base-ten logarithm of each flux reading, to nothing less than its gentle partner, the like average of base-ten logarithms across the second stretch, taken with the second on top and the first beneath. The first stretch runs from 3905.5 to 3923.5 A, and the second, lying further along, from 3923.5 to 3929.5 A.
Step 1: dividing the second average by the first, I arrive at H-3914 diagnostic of 0.990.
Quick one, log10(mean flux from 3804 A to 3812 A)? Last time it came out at 1.23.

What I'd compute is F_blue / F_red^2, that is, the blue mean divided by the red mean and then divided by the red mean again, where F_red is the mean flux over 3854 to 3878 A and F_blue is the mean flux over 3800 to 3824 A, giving 0.0734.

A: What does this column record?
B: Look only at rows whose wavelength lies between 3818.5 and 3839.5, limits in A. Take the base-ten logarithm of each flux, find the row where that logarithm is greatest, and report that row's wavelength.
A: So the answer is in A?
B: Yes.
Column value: 3823.0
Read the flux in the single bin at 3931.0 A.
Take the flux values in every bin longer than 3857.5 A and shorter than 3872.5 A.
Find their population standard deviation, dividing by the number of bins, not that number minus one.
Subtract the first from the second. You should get -13.4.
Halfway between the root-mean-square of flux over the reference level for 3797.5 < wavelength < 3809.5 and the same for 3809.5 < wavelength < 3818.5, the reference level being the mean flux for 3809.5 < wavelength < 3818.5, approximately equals 1.02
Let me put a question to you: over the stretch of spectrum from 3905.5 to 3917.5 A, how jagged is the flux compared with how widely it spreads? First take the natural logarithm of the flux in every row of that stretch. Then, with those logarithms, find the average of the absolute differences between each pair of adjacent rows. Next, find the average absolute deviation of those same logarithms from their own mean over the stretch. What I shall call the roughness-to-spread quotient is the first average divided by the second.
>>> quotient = 1.5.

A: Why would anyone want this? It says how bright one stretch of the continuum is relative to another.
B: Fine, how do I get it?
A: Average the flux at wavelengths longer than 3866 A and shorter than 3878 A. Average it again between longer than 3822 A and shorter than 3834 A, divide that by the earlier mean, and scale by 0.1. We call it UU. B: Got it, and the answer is 0.1043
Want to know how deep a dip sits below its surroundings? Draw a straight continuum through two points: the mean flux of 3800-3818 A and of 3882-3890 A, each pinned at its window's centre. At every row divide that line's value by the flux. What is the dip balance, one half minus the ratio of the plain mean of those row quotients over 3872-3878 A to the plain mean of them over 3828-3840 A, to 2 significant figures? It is -0.45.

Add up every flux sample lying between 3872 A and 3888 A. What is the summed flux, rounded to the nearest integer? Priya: 79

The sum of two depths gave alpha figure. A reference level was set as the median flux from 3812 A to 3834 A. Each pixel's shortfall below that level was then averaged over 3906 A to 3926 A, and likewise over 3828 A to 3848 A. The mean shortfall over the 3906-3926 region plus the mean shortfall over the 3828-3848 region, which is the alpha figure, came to 1.1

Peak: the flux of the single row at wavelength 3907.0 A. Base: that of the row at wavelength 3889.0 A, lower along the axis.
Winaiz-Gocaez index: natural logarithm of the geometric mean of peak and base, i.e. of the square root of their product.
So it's 2.72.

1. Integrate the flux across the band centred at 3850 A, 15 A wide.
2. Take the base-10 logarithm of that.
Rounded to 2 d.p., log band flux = 2.38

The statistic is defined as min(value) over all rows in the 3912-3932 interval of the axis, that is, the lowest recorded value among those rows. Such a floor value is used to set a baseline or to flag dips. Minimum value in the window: 14.1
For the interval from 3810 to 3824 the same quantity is 15.8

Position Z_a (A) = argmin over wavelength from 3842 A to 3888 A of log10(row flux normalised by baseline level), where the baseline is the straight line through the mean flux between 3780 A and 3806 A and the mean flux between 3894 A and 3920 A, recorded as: 3868.0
